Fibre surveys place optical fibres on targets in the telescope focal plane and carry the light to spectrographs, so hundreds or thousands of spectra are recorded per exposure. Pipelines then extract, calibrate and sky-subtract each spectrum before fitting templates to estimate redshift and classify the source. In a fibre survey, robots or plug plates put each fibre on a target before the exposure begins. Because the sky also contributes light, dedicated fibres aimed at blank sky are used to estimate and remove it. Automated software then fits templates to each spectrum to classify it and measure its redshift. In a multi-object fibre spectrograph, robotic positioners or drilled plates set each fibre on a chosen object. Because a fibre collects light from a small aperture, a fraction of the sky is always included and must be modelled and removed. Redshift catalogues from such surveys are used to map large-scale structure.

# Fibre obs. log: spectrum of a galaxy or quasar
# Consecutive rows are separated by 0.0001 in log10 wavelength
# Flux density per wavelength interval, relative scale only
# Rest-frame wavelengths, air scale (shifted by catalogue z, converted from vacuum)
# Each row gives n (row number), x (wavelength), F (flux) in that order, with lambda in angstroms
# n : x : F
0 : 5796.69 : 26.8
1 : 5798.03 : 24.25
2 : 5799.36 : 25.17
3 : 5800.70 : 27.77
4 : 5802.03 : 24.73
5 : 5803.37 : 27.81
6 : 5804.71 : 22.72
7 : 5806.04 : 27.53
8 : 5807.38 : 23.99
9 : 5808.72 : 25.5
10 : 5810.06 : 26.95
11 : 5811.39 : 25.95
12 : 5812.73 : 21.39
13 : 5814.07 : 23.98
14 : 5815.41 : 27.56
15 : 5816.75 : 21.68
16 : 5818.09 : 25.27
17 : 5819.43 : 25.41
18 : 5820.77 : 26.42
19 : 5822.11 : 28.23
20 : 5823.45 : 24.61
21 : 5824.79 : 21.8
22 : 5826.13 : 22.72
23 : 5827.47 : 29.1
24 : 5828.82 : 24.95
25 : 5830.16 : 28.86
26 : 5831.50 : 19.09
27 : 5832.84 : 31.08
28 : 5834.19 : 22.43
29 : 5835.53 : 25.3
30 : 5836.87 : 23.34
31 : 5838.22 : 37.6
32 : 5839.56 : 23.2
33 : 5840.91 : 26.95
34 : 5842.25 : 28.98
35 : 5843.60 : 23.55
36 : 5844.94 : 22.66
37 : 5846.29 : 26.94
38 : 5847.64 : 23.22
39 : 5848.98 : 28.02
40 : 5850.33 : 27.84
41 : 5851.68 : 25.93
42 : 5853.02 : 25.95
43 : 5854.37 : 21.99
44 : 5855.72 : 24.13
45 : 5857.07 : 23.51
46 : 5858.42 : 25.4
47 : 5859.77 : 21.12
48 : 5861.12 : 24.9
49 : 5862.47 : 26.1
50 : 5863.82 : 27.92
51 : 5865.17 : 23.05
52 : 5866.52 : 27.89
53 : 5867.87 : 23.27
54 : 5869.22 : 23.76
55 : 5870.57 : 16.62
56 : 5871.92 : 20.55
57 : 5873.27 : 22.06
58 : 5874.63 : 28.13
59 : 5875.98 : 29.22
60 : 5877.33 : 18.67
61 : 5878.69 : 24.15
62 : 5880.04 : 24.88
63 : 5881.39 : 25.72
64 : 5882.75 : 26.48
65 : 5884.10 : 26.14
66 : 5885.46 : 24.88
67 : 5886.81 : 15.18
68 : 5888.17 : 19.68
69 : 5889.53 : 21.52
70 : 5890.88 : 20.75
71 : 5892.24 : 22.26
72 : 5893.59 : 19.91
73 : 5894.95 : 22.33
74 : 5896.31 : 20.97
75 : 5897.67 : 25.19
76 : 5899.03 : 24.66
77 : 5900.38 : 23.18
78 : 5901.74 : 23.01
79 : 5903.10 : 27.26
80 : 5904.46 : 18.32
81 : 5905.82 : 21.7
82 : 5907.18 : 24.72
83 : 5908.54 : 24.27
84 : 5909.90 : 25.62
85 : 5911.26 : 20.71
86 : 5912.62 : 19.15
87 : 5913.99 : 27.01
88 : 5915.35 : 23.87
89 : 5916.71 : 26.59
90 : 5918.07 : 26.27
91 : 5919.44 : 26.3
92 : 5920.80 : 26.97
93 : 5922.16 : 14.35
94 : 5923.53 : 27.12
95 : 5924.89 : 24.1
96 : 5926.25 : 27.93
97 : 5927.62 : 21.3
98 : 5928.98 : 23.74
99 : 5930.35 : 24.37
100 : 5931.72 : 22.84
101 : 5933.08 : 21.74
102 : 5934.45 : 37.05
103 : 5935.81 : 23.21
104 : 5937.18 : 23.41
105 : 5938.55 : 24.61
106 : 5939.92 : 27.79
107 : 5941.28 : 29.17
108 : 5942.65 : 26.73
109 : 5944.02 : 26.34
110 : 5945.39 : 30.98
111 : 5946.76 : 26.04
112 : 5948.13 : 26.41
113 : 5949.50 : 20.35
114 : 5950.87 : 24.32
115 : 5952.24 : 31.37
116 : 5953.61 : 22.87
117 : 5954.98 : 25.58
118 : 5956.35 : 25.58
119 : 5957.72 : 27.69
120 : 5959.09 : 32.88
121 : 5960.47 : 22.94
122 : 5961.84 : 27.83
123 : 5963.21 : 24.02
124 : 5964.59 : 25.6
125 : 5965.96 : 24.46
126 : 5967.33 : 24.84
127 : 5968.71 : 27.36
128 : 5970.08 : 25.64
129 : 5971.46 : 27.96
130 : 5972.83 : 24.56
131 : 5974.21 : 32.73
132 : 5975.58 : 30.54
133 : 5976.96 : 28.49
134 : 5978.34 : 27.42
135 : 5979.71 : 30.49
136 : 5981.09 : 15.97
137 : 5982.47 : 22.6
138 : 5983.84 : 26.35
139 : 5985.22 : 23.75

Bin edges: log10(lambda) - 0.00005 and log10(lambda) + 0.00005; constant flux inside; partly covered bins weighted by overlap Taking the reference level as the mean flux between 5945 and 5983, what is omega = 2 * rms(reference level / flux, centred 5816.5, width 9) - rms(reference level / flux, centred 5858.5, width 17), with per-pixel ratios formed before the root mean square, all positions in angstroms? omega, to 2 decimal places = 1.11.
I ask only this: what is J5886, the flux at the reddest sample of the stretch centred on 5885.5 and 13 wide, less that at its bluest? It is -4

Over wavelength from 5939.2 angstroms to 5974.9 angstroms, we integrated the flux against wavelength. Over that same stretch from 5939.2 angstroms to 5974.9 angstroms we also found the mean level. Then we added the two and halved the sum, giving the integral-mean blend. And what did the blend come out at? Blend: 488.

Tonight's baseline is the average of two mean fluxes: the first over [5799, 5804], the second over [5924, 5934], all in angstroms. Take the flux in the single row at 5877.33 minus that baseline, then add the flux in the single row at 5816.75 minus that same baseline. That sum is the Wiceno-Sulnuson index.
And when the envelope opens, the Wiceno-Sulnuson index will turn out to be -10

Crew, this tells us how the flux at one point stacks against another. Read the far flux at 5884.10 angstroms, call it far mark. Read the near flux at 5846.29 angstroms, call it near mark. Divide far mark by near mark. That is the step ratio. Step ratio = 0.97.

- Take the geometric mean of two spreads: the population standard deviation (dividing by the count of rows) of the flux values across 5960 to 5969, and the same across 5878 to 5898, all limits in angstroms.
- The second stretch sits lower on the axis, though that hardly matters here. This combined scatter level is 2.2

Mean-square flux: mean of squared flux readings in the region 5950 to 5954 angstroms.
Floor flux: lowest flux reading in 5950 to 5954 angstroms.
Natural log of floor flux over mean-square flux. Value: -3.42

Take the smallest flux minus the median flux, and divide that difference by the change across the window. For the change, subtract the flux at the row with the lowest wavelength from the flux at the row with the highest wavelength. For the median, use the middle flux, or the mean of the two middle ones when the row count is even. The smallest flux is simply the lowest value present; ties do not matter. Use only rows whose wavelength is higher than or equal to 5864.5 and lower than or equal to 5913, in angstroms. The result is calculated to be 2.0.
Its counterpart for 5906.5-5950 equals 2.5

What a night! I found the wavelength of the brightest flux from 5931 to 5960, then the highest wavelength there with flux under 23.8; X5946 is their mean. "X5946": 5944.0 angstroms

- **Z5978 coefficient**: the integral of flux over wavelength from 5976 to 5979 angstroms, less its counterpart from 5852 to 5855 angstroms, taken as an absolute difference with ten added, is 22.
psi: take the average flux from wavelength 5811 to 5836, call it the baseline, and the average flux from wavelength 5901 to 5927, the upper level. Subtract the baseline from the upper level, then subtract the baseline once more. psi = -26.1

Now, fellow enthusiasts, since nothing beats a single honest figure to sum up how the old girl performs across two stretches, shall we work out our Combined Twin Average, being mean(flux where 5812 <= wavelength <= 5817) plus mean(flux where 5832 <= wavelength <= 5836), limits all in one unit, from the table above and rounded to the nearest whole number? 50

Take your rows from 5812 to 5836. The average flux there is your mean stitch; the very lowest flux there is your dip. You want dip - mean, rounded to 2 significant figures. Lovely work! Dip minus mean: -5.9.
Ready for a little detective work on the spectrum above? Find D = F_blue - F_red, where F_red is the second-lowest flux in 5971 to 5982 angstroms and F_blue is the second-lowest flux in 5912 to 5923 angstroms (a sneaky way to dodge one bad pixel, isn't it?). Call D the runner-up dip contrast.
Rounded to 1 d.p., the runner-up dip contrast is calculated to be -5.4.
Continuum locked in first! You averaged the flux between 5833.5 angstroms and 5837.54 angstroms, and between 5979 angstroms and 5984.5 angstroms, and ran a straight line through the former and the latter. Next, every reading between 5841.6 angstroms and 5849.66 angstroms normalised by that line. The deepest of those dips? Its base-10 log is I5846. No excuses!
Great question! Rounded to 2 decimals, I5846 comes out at -0.02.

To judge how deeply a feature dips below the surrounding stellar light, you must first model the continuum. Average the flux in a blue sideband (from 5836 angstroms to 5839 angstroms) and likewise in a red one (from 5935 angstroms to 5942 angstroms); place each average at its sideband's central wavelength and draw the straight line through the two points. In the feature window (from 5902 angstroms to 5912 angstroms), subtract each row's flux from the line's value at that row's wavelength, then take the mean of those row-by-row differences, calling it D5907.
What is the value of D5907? 3.9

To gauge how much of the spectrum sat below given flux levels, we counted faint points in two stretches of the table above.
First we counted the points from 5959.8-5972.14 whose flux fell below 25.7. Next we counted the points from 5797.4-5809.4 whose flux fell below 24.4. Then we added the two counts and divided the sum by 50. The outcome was 0.18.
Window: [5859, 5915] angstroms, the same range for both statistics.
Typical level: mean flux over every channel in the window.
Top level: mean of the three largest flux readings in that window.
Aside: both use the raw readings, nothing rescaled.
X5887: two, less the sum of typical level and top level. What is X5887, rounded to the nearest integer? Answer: -50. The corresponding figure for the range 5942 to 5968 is -56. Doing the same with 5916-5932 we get -50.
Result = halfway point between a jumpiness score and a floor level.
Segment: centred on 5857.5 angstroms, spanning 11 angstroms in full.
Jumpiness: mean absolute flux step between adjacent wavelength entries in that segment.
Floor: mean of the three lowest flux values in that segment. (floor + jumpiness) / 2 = 12.4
